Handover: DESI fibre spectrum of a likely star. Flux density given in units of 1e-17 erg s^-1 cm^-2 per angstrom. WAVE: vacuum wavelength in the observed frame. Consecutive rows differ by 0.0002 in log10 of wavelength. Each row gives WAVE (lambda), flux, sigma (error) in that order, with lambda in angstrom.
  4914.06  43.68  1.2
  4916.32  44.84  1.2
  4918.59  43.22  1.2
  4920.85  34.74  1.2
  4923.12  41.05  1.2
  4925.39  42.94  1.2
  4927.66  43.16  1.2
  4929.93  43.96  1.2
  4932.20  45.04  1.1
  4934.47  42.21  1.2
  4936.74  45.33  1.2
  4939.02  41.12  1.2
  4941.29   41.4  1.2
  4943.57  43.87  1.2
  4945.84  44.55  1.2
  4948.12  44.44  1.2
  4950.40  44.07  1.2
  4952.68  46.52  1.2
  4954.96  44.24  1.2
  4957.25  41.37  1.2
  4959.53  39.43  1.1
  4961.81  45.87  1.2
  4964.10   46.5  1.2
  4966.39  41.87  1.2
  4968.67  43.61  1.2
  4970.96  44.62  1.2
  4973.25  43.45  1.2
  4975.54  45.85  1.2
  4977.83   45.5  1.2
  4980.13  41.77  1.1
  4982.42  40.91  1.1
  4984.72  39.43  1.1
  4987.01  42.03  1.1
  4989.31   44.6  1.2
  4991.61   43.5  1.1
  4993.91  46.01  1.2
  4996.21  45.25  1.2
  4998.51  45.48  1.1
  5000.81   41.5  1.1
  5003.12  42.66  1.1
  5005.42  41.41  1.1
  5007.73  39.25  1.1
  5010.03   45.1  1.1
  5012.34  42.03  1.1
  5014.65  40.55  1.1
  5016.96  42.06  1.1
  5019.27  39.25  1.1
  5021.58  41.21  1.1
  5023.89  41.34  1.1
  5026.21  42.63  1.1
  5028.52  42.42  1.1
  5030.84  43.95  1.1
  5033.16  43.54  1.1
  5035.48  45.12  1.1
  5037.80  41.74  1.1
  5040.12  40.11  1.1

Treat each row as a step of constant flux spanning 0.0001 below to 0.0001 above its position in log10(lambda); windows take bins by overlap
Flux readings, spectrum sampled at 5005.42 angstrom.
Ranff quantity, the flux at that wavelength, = 41.41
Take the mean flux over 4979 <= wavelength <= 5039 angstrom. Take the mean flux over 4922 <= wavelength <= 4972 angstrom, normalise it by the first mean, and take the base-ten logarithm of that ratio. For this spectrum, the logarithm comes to 0.010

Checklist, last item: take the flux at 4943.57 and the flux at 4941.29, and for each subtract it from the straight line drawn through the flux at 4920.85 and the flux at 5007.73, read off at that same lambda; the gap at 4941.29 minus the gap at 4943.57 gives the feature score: 2.4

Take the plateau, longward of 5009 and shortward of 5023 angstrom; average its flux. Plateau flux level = 41.7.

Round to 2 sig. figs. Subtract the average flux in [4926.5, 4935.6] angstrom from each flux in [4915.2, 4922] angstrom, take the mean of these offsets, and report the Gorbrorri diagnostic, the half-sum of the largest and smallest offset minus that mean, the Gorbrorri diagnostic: -1.1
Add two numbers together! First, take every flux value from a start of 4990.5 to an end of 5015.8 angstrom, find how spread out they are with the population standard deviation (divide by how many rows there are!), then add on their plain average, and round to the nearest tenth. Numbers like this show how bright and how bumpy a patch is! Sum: 45.1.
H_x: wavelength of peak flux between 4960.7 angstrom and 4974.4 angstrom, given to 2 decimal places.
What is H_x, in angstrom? 4964.10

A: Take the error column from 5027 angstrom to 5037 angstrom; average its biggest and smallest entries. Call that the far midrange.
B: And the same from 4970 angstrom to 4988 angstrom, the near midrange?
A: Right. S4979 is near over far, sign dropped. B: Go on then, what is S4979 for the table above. 1.05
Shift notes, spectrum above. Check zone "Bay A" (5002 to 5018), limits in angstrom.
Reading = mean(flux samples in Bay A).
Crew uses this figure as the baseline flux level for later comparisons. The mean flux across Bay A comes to 41.9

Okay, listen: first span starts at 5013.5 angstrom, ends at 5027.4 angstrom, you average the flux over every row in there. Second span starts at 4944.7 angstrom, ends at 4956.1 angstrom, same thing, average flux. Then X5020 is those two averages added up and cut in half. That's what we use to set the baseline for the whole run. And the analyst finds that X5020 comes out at 43.0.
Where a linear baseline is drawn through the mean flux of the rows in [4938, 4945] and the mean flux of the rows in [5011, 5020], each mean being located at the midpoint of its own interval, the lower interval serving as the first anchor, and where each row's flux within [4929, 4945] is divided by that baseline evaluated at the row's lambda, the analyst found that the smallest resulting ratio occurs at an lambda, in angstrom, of 4939.02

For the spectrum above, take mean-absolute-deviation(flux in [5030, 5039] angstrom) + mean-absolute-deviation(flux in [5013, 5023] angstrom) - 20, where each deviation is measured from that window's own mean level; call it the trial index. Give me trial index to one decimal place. -18.2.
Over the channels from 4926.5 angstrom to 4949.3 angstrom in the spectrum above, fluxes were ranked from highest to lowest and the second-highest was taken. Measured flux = 45.04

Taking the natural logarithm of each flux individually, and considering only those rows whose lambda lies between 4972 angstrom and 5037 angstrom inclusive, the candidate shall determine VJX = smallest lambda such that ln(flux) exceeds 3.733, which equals 4973.25 angstrom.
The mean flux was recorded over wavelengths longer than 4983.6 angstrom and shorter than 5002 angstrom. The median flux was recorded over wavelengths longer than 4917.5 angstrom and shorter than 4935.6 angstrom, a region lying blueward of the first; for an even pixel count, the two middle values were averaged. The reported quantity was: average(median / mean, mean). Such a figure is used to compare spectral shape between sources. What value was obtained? 22.2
